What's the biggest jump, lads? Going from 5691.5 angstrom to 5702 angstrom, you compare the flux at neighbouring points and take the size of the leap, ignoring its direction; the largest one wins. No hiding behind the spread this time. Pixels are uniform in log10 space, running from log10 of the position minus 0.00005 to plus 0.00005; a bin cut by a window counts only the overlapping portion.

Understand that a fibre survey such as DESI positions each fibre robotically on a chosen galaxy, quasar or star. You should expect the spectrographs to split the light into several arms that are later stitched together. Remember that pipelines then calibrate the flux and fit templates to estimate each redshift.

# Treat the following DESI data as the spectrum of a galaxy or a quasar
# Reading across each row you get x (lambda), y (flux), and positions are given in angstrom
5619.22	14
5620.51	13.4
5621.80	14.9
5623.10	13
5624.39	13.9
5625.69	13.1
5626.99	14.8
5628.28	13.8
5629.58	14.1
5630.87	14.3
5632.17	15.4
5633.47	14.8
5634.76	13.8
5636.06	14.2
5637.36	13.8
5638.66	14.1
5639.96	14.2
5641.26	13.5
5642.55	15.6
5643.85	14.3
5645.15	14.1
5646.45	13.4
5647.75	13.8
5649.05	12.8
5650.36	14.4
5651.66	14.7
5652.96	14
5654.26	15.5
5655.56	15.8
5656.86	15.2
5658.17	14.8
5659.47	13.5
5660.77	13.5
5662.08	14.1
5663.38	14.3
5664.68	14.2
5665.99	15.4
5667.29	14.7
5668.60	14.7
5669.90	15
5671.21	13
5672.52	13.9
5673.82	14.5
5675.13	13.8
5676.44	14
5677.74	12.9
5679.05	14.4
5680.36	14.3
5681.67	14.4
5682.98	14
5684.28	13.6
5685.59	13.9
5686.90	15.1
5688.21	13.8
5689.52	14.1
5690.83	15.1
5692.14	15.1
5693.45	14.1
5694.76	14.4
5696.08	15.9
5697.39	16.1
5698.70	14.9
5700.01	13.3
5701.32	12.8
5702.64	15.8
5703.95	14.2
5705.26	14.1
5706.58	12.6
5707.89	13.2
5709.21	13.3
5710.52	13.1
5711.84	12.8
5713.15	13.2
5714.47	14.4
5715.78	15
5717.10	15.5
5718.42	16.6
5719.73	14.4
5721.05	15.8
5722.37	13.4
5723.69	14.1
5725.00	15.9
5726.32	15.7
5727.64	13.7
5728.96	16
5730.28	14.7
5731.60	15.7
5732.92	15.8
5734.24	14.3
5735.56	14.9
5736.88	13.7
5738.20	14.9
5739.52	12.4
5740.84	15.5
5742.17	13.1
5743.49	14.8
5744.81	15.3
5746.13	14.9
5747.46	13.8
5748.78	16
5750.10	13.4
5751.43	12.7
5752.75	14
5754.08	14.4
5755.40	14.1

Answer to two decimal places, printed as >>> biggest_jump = 1.60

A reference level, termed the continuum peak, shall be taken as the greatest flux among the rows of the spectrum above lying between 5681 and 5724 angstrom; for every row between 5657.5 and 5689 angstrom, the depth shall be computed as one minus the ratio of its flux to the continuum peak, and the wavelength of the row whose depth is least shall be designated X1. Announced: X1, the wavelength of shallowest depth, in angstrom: 5665.99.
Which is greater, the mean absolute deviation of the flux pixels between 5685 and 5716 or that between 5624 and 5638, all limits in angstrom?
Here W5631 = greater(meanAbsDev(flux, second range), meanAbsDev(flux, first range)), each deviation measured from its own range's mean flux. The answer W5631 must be 0.836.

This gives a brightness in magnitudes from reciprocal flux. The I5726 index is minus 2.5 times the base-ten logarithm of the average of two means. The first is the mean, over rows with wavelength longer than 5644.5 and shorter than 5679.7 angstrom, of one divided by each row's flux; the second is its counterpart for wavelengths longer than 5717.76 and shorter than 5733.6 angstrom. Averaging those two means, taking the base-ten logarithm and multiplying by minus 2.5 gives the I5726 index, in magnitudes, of 2.91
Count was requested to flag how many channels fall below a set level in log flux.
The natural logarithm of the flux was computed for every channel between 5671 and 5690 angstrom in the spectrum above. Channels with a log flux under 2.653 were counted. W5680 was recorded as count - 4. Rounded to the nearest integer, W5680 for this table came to 6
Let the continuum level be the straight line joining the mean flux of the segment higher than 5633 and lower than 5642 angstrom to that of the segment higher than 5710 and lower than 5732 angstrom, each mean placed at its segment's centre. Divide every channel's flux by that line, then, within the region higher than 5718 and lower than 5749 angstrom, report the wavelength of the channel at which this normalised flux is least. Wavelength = 5739.52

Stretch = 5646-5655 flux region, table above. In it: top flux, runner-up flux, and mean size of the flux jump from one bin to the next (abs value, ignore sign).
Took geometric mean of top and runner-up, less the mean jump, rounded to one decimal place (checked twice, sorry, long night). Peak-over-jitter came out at 14.2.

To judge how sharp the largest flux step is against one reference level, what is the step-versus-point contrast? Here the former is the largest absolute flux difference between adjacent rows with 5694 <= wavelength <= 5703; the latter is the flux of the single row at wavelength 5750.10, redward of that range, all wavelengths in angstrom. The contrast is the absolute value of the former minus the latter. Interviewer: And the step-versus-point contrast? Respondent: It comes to 10.4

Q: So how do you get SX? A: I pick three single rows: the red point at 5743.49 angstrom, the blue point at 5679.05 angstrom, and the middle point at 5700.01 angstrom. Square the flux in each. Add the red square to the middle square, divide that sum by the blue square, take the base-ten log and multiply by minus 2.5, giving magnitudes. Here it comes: -0.70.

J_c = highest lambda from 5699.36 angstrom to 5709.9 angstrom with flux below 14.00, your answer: 5709.21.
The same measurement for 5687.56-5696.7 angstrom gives 5688.21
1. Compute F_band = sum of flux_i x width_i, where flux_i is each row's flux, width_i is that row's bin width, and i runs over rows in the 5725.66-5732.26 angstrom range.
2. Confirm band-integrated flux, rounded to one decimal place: 100.0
